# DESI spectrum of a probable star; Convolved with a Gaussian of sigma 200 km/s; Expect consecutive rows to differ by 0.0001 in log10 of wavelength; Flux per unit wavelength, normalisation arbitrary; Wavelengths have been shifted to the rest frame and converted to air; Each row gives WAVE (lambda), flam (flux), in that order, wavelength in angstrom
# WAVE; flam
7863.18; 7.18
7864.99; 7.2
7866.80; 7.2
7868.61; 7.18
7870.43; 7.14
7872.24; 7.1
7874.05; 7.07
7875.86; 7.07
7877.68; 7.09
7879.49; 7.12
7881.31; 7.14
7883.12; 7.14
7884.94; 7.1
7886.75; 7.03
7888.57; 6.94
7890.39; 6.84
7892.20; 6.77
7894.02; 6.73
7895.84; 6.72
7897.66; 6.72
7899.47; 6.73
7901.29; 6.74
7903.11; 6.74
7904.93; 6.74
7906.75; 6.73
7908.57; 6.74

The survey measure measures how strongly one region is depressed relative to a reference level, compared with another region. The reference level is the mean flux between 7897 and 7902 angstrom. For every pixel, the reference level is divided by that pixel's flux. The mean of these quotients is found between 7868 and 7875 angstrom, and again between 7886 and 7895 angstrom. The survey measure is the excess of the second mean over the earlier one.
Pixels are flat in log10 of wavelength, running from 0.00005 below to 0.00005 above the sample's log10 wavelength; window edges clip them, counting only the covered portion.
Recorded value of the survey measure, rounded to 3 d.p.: 0.036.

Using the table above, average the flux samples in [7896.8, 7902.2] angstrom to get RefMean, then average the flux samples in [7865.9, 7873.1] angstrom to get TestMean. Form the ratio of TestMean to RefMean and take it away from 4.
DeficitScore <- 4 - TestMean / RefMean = 2.94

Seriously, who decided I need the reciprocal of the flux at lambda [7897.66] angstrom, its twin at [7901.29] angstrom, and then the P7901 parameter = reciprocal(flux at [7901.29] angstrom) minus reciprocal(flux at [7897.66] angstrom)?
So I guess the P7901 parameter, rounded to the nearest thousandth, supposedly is 0.000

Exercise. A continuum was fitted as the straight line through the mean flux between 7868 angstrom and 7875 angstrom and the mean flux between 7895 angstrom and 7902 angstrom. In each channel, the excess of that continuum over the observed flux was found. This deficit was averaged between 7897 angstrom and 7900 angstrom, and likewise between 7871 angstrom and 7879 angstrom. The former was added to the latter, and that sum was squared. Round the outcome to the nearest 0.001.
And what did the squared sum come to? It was 0.000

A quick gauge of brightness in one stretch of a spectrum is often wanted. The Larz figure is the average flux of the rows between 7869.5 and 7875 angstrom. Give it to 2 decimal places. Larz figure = 7.10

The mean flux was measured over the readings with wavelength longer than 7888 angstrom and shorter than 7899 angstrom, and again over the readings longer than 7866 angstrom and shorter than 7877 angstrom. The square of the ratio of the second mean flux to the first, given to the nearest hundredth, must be 1.10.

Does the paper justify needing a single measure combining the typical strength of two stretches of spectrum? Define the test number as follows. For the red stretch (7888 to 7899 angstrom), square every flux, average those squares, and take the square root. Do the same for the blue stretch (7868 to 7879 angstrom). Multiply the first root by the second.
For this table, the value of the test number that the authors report 48.2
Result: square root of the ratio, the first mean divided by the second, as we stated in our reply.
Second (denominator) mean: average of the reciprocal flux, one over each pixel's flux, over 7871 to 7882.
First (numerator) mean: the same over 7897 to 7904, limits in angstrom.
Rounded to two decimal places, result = 1.03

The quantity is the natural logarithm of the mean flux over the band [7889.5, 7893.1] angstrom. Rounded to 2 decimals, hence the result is 1.92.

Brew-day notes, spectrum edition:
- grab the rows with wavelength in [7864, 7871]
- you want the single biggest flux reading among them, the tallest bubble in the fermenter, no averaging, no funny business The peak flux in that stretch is 7.2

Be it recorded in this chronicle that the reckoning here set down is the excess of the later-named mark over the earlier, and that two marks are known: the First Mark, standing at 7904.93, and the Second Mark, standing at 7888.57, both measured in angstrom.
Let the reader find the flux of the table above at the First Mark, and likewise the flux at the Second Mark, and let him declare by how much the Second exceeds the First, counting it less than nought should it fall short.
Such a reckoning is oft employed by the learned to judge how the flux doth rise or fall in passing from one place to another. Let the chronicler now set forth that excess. 0.20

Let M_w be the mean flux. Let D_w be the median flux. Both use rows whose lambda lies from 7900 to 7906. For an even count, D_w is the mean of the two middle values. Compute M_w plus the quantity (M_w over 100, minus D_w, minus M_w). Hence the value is -6.67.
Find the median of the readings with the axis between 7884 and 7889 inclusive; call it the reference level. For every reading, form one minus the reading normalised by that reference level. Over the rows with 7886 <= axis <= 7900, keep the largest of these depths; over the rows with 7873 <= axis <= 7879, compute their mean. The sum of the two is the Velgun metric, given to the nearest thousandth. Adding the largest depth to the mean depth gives 0.037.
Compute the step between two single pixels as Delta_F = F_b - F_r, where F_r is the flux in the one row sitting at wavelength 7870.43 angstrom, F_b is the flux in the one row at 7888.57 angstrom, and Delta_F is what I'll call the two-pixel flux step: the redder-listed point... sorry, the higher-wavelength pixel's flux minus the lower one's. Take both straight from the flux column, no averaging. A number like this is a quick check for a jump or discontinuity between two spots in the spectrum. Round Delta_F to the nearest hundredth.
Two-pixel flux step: -0.20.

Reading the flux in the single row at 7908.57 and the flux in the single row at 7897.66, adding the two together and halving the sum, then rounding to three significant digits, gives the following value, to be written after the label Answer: 6.73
